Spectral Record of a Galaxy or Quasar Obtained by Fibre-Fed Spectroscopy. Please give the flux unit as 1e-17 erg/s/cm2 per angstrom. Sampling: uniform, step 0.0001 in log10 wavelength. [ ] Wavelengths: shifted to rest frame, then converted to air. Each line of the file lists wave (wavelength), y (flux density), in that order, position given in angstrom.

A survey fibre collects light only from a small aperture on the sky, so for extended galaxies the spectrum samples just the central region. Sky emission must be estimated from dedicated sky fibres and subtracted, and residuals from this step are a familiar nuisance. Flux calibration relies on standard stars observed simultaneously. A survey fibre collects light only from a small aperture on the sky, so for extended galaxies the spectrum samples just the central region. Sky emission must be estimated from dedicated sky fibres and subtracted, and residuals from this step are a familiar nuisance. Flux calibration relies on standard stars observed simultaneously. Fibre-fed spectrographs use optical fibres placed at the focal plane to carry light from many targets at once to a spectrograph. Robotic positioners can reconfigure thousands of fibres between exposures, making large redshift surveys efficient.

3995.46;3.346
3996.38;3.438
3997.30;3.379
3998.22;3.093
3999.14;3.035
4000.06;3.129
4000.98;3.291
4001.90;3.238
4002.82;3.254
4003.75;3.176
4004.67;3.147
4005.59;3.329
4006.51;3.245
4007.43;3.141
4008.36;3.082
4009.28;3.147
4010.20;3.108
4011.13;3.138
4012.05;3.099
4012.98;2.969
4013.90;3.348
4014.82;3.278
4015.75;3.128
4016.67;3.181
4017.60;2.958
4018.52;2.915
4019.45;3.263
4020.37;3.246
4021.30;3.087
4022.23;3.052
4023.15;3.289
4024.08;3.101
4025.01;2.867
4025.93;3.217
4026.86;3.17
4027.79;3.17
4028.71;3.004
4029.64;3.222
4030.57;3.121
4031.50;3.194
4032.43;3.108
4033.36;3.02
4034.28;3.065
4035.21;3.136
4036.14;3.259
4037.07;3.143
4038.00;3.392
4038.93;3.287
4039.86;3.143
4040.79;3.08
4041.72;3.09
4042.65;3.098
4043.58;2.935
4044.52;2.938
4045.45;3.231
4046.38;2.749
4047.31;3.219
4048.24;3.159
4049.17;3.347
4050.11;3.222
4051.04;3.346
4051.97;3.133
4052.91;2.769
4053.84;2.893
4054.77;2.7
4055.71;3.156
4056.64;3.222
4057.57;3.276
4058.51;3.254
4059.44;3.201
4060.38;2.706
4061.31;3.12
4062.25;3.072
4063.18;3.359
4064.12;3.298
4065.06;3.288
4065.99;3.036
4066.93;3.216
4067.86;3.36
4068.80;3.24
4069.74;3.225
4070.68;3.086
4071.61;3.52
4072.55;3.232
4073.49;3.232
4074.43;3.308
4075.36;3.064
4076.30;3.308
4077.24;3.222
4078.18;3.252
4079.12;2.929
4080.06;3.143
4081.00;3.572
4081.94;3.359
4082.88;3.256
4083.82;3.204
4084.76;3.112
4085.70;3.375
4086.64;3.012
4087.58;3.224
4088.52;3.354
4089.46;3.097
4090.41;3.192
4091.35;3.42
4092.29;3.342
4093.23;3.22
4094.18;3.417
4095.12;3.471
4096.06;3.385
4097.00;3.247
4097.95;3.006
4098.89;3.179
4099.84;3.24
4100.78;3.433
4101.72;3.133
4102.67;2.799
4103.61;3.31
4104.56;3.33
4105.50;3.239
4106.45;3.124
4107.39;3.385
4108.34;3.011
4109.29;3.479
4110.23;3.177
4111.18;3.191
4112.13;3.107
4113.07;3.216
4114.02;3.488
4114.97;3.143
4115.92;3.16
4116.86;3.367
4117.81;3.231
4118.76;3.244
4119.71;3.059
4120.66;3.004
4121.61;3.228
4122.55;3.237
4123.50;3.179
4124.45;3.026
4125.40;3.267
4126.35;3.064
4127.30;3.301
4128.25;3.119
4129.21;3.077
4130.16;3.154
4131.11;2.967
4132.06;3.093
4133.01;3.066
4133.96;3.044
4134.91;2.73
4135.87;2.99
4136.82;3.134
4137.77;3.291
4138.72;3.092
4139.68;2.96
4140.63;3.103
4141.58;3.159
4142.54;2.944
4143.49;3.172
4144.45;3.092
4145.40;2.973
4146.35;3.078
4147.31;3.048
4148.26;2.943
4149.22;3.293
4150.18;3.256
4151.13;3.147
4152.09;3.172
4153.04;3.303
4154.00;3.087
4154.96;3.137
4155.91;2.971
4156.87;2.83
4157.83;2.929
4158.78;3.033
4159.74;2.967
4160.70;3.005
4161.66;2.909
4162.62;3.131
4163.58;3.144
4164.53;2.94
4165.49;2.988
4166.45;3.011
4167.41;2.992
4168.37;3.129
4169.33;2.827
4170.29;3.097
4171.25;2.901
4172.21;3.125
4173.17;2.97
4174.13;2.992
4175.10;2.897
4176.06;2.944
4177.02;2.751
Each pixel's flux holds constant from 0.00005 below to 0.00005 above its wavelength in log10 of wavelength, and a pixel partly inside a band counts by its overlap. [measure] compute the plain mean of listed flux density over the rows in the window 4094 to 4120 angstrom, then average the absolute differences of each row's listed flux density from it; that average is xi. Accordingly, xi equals 0.125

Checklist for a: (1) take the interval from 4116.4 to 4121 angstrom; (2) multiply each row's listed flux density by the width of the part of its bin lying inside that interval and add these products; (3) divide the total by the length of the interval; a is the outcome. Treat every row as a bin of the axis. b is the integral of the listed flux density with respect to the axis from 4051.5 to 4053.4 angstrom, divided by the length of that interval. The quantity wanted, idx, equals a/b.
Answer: 1.08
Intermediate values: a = 3.18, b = 2.95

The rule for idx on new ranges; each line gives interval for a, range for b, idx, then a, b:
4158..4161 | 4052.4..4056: 1.05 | 3.00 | 2.86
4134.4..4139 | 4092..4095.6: 0.91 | 3.05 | 3.36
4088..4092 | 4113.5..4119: 1.00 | 3.27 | 3.27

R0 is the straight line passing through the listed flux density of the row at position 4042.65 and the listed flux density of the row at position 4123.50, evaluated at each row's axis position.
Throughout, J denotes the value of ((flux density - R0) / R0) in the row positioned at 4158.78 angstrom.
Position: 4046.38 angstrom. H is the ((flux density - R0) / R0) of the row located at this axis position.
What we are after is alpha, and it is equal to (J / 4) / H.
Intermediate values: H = -0.11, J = -0.06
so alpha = 0.1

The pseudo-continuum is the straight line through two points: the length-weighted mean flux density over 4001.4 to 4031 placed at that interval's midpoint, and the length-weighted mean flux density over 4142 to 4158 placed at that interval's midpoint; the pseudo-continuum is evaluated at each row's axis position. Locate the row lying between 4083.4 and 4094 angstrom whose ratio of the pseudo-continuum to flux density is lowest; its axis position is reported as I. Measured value 4091.35 angstrom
